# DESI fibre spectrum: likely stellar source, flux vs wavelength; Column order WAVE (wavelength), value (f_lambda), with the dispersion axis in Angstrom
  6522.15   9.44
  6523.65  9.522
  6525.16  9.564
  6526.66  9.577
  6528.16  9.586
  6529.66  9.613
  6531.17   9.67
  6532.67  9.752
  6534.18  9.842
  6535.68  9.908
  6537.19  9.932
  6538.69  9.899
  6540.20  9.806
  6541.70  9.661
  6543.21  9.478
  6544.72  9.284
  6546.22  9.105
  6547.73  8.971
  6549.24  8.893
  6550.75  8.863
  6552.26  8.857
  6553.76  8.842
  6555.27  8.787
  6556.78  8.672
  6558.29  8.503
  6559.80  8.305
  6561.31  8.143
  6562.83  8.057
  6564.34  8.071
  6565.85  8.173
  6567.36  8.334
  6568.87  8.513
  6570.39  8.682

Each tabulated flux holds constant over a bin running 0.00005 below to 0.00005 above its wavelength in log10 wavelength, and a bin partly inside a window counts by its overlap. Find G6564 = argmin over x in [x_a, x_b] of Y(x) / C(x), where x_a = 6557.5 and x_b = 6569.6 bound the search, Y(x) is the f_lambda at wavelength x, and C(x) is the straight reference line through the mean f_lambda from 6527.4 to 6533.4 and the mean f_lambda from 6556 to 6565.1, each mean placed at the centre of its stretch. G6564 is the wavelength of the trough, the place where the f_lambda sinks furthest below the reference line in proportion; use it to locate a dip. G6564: 6562.83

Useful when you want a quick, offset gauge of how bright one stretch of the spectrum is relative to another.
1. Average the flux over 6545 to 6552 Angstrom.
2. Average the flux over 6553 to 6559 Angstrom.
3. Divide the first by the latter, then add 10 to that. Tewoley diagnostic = 11.03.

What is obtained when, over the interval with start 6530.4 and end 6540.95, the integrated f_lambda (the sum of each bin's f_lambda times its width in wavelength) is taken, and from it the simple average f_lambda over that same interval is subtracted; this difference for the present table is 94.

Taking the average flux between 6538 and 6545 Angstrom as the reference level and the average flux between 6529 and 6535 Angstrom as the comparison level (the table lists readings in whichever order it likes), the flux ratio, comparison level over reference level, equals 1.01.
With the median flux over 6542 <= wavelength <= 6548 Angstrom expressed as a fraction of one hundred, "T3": 0.0919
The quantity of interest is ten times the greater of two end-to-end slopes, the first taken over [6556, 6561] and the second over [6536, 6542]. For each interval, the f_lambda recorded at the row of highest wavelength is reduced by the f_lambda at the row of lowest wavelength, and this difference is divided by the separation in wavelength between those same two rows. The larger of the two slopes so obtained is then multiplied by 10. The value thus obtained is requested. -0.6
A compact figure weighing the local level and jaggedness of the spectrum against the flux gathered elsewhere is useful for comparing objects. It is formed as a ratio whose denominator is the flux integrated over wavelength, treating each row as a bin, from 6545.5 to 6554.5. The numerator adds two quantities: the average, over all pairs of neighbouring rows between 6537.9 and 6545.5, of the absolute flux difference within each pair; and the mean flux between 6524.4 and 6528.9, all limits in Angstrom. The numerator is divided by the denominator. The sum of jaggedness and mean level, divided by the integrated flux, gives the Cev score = 0.12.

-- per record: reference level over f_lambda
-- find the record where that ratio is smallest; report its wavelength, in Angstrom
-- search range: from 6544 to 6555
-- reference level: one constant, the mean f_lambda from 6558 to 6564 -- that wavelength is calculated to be 6544.72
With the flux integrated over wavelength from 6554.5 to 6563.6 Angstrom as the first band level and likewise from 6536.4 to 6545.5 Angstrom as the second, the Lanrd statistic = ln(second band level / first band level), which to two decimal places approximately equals 0.14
